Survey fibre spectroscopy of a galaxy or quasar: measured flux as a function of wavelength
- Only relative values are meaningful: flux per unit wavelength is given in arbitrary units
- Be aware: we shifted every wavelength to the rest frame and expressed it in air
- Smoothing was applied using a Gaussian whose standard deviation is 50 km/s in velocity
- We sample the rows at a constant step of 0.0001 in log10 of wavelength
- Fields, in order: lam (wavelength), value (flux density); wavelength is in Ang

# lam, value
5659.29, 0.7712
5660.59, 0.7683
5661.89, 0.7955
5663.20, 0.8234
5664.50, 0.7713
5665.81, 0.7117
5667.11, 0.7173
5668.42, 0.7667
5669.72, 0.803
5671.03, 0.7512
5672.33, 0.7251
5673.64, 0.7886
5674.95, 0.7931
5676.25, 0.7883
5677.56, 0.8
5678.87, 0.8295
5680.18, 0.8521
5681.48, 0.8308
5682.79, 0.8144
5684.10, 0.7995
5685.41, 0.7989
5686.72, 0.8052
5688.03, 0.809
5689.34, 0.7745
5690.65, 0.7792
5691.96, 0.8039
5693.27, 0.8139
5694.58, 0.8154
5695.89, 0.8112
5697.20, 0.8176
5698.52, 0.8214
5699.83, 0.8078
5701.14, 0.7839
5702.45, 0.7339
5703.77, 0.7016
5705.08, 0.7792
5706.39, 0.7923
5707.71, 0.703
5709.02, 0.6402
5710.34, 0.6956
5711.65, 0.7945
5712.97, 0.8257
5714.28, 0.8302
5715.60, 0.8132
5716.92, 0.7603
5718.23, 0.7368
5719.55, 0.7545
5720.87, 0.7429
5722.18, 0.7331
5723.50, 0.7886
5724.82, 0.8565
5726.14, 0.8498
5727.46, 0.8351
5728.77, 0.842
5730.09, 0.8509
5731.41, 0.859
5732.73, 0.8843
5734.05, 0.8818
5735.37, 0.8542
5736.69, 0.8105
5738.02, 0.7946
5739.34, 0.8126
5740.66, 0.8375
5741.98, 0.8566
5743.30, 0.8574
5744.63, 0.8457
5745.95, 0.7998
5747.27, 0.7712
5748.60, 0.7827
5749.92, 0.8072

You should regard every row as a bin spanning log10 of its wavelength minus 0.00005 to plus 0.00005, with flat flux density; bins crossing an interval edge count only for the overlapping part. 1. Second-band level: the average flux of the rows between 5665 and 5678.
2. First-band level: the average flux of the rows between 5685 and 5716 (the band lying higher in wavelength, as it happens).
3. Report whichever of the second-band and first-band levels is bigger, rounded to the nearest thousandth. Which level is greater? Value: 0.781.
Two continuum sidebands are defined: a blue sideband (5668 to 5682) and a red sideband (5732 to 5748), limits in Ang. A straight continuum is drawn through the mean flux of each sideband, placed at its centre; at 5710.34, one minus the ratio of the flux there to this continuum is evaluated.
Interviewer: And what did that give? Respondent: 0.15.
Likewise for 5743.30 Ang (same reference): -0.03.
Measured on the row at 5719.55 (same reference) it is 0.08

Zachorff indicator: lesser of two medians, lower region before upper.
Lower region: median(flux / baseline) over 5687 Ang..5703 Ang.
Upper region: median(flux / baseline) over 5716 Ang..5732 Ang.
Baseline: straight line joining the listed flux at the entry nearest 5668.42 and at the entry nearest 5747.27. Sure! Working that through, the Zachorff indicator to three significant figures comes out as 1.05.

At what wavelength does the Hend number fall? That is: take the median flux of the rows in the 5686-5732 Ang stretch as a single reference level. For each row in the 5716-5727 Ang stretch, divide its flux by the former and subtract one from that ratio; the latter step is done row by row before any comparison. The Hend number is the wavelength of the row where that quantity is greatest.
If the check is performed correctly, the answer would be 5724.82 Ang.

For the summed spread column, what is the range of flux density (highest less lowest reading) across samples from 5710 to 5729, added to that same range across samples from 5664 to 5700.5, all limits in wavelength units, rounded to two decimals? 0.30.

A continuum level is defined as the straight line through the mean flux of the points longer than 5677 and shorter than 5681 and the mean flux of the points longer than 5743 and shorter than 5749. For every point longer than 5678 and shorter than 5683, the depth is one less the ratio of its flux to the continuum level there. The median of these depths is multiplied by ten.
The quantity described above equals 0.0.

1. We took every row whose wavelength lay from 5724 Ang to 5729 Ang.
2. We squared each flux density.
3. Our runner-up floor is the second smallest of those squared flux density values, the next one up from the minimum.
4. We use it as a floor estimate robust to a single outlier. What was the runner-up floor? 0.709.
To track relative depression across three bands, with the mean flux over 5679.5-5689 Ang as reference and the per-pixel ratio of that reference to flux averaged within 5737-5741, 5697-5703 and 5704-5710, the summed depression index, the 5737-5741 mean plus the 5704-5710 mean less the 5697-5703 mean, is 1.10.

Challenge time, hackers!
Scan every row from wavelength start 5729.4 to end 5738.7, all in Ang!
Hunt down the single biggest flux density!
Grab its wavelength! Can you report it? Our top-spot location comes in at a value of 5732.73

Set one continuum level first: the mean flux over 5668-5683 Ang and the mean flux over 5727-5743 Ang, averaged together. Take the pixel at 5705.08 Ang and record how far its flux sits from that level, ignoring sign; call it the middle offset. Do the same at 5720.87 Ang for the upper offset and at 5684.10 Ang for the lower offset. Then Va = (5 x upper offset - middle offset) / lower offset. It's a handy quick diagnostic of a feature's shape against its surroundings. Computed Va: 17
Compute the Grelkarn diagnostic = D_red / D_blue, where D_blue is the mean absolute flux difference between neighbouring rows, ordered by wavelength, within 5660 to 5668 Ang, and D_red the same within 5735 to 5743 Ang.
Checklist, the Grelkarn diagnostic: 0.71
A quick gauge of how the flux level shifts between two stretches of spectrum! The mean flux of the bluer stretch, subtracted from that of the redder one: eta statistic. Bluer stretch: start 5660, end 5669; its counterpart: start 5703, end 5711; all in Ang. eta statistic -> -0.046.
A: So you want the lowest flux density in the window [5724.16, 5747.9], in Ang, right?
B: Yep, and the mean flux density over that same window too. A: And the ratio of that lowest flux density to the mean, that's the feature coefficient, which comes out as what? 0.919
